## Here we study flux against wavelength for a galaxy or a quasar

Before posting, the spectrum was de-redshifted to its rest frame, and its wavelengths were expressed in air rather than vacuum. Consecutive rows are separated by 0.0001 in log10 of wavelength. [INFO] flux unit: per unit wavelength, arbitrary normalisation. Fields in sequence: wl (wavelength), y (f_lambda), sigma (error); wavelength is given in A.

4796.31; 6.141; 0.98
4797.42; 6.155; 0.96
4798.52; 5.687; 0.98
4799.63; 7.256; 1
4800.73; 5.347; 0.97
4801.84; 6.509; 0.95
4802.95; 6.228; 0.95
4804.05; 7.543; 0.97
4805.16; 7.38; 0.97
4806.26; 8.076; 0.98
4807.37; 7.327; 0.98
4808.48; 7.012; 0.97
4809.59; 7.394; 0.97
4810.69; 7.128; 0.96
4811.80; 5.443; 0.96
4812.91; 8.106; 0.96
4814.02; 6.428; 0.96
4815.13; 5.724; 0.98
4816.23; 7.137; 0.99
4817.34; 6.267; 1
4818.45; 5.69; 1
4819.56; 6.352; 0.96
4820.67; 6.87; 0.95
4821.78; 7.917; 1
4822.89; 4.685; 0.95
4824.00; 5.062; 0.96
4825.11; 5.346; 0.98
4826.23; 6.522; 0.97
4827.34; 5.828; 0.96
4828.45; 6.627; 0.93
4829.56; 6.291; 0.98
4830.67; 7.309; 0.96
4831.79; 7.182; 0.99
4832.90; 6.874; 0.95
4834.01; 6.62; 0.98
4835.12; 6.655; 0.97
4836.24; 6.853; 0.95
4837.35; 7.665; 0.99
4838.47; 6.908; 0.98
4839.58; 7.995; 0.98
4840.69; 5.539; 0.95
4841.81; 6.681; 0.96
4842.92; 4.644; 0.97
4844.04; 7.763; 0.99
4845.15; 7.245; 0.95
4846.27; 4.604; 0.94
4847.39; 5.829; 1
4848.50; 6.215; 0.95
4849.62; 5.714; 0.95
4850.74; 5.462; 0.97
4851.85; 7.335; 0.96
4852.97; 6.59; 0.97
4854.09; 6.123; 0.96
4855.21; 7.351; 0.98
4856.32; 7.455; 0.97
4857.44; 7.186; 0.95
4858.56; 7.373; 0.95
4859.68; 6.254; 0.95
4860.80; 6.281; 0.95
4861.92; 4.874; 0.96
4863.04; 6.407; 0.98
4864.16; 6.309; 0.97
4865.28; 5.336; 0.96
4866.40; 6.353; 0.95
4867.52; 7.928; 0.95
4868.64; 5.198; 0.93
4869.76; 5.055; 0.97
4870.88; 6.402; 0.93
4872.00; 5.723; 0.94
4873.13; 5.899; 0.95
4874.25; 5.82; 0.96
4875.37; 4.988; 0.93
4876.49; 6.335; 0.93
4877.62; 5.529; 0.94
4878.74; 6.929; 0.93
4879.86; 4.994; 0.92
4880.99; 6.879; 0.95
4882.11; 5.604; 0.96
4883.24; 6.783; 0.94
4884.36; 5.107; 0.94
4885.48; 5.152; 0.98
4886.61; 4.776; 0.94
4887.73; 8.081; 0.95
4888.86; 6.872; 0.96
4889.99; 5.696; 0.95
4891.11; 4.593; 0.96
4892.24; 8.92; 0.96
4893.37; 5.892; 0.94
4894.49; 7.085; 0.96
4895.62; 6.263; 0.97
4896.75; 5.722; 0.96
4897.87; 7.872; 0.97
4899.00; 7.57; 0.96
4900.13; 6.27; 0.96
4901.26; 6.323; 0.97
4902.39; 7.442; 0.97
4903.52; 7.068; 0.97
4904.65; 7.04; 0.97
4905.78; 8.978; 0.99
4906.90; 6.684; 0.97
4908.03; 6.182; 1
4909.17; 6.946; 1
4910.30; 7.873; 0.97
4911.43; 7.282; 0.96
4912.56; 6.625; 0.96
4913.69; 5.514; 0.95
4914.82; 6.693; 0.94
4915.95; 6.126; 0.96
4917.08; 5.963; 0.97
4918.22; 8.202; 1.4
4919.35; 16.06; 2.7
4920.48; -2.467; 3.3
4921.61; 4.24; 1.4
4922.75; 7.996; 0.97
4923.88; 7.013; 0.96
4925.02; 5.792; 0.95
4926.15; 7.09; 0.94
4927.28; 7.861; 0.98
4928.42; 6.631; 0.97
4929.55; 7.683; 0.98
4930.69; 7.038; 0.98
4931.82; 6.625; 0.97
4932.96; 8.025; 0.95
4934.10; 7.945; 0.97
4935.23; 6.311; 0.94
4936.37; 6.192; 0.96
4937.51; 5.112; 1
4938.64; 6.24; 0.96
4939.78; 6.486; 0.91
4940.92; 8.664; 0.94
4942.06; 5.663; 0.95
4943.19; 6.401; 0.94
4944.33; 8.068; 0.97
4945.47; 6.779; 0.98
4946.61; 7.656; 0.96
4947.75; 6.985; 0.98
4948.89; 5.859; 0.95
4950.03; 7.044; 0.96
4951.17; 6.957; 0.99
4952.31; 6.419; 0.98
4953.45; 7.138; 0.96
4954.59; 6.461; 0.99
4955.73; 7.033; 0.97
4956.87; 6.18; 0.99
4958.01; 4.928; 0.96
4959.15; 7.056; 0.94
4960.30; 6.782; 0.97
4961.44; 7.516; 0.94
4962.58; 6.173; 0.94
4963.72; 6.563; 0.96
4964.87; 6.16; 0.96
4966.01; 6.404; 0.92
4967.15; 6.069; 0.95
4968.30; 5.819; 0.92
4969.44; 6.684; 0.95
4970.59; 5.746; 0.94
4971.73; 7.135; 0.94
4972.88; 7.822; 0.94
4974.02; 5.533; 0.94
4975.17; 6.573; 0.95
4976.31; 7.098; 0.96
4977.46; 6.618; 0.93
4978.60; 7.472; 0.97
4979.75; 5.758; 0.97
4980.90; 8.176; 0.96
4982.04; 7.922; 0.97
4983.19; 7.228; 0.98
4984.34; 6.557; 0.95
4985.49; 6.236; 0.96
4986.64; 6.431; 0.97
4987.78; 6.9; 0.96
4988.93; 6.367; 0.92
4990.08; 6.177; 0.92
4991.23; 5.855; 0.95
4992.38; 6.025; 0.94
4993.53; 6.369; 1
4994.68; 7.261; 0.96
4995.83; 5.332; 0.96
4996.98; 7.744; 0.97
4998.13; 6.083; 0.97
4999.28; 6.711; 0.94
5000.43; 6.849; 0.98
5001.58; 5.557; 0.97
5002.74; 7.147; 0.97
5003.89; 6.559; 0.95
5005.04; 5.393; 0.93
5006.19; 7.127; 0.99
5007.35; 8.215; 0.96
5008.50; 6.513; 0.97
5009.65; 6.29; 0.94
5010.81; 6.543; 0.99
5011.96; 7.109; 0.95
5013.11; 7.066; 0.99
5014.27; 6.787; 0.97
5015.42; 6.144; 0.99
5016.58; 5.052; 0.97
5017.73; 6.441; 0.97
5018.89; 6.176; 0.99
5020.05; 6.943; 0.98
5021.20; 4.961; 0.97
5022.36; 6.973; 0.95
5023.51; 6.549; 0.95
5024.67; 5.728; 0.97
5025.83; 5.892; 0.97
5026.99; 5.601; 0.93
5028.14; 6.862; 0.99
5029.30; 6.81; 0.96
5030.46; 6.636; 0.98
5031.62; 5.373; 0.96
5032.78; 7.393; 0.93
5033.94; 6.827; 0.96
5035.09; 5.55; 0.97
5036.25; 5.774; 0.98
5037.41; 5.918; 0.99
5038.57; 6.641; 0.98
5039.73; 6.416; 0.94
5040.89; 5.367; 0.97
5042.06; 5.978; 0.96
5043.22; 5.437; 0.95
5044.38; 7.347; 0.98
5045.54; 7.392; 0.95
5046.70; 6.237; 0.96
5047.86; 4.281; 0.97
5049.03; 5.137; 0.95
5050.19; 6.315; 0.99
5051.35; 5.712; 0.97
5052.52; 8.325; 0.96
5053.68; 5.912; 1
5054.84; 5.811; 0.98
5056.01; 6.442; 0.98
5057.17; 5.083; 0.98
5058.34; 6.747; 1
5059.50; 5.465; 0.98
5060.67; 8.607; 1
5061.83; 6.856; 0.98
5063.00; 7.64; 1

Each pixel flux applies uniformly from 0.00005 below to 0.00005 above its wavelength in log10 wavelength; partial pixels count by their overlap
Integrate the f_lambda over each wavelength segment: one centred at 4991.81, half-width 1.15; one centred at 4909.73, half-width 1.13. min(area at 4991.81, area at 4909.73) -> 13.7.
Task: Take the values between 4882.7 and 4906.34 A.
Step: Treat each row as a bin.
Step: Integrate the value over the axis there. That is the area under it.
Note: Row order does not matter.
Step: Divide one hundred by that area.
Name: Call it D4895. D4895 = 0.64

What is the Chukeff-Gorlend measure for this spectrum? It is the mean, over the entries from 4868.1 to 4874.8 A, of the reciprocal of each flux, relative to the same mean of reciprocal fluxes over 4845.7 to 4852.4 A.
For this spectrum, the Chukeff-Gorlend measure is 1.02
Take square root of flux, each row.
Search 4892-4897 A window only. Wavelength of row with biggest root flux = 4892.24 A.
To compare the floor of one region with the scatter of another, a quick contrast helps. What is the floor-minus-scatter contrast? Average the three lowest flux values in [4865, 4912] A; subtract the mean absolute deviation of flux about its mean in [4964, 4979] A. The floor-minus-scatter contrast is 4.2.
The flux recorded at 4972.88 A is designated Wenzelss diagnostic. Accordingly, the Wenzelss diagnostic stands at 7.822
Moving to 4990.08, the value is 6.177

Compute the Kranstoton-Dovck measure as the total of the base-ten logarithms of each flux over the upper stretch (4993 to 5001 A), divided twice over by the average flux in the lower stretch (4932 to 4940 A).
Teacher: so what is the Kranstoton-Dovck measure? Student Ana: 0.131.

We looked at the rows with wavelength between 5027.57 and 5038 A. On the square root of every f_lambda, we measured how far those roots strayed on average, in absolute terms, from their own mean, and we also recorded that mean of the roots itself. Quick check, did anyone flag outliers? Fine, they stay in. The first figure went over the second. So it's 0.049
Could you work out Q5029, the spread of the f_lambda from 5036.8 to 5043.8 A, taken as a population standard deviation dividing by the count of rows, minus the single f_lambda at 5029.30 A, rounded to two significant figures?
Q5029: -6.3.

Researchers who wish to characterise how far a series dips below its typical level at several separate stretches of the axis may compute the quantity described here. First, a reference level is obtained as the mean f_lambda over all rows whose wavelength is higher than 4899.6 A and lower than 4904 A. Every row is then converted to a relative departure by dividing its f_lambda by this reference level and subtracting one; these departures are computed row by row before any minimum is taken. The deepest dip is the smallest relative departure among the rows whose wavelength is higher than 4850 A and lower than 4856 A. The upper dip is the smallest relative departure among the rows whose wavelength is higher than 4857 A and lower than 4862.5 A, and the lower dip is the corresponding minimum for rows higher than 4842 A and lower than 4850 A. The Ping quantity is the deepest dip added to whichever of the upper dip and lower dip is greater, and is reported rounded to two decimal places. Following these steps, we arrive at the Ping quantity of -0.47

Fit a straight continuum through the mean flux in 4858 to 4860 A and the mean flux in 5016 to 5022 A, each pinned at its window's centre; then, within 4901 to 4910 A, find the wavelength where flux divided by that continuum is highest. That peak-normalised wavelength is 4905.78 A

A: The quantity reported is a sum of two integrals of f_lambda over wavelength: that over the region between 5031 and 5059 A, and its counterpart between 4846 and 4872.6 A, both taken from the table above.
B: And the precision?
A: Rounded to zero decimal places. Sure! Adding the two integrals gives 338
